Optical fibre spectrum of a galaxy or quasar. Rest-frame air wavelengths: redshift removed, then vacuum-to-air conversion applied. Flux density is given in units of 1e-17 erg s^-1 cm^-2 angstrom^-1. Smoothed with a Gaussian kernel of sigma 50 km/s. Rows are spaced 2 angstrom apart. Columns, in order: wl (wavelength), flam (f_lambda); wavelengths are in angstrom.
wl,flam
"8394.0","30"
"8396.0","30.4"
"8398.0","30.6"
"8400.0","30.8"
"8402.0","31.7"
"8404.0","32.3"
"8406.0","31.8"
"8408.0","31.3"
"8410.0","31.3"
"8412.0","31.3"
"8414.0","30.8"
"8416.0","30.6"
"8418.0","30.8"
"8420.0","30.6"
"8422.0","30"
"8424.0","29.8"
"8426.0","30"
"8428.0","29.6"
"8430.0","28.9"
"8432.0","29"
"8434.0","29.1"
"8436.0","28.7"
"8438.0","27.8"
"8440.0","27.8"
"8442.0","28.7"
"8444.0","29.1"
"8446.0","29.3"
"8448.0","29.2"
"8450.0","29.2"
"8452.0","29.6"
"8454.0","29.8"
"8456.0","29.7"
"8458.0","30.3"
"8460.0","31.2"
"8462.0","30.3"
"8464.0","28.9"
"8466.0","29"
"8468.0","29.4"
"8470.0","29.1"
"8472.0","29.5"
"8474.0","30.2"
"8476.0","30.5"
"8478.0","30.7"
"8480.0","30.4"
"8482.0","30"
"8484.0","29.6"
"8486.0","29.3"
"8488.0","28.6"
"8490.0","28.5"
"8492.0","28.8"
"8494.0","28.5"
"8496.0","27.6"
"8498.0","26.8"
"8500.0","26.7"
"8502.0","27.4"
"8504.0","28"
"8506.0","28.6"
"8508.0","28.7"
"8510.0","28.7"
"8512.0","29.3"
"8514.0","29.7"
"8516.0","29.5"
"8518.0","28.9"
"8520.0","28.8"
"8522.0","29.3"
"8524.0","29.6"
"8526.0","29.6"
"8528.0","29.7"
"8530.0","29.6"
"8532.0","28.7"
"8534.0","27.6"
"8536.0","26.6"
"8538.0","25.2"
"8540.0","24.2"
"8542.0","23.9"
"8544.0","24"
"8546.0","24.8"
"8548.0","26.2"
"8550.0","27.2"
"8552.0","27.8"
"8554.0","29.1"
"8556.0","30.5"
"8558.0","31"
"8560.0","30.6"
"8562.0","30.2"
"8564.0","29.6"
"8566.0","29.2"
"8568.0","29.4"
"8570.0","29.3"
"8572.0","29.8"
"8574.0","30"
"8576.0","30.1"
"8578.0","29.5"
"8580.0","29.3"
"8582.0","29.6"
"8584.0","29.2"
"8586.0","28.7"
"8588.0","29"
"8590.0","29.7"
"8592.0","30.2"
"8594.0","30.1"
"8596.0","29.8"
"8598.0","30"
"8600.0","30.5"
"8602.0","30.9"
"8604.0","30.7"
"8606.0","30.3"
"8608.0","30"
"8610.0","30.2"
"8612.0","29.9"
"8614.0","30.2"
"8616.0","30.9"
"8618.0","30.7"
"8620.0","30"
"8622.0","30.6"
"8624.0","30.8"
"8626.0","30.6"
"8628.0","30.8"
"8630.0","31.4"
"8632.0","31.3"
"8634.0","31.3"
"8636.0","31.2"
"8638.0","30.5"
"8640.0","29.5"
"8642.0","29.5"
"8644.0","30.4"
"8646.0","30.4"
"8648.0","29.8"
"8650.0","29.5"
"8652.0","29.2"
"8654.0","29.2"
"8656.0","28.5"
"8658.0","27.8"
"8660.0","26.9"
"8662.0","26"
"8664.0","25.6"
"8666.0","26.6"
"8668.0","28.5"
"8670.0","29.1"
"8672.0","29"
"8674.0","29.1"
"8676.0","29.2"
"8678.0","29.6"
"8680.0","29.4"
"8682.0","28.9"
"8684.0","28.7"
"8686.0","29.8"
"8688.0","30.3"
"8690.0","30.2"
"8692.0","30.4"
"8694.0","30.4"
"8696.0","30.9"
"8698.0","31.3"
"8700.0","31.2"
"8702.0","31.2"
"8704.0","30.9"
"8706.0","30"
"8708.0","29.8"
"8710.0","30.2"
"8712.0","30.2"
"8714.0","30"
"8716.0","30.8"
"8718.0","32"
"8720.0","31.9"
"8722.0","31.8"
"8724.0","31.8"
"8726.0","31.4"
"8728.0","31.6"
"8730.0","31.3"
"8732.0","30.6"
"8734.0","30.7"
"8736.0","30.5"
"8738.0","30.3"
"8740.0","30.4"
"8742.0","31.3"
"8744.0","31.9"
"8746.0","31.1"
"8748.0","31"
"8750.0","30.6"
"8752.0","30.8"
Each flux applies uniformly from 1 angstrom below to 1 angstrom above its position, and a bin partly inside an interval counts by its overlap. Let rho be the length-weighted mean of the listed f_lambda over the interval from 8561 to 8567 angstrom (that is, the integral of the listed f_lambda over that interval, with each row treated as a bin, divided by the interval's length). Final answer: 29.7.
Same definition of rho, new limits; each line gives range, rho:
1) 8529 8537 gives 28.1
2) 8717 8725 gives 31.9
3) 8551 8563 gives 29.9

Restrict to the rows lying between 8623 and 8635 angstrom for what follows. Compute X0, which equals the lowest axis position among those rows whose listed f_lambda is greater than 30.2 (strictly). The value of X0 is 8624.0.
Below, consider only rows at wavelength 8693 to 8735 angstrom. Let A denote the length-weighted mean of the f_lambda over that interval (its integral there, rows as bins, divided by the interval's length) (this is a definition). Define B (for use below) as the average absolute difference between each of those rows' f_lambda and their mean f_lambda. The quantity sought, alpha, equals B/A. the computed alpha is 0.018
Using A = 31.0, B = 0.6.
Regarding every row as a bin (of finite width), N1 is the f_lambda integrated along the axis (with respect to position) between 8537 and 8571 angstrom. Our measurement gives 944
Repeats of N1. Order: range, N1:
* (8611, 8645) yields 1039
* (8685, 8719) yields 1039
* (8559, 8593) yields 1007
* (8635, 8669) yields 978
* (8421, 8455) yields 991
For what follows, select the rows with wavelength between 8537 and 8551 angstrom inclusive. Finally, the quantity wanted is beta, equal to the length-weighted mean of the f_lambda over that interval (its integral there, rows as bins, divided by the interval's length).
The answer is 25.1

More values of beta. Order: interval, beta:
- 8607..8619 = 30.3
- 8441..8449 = 29.1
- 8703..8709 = 30.2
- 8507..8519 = 29.1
